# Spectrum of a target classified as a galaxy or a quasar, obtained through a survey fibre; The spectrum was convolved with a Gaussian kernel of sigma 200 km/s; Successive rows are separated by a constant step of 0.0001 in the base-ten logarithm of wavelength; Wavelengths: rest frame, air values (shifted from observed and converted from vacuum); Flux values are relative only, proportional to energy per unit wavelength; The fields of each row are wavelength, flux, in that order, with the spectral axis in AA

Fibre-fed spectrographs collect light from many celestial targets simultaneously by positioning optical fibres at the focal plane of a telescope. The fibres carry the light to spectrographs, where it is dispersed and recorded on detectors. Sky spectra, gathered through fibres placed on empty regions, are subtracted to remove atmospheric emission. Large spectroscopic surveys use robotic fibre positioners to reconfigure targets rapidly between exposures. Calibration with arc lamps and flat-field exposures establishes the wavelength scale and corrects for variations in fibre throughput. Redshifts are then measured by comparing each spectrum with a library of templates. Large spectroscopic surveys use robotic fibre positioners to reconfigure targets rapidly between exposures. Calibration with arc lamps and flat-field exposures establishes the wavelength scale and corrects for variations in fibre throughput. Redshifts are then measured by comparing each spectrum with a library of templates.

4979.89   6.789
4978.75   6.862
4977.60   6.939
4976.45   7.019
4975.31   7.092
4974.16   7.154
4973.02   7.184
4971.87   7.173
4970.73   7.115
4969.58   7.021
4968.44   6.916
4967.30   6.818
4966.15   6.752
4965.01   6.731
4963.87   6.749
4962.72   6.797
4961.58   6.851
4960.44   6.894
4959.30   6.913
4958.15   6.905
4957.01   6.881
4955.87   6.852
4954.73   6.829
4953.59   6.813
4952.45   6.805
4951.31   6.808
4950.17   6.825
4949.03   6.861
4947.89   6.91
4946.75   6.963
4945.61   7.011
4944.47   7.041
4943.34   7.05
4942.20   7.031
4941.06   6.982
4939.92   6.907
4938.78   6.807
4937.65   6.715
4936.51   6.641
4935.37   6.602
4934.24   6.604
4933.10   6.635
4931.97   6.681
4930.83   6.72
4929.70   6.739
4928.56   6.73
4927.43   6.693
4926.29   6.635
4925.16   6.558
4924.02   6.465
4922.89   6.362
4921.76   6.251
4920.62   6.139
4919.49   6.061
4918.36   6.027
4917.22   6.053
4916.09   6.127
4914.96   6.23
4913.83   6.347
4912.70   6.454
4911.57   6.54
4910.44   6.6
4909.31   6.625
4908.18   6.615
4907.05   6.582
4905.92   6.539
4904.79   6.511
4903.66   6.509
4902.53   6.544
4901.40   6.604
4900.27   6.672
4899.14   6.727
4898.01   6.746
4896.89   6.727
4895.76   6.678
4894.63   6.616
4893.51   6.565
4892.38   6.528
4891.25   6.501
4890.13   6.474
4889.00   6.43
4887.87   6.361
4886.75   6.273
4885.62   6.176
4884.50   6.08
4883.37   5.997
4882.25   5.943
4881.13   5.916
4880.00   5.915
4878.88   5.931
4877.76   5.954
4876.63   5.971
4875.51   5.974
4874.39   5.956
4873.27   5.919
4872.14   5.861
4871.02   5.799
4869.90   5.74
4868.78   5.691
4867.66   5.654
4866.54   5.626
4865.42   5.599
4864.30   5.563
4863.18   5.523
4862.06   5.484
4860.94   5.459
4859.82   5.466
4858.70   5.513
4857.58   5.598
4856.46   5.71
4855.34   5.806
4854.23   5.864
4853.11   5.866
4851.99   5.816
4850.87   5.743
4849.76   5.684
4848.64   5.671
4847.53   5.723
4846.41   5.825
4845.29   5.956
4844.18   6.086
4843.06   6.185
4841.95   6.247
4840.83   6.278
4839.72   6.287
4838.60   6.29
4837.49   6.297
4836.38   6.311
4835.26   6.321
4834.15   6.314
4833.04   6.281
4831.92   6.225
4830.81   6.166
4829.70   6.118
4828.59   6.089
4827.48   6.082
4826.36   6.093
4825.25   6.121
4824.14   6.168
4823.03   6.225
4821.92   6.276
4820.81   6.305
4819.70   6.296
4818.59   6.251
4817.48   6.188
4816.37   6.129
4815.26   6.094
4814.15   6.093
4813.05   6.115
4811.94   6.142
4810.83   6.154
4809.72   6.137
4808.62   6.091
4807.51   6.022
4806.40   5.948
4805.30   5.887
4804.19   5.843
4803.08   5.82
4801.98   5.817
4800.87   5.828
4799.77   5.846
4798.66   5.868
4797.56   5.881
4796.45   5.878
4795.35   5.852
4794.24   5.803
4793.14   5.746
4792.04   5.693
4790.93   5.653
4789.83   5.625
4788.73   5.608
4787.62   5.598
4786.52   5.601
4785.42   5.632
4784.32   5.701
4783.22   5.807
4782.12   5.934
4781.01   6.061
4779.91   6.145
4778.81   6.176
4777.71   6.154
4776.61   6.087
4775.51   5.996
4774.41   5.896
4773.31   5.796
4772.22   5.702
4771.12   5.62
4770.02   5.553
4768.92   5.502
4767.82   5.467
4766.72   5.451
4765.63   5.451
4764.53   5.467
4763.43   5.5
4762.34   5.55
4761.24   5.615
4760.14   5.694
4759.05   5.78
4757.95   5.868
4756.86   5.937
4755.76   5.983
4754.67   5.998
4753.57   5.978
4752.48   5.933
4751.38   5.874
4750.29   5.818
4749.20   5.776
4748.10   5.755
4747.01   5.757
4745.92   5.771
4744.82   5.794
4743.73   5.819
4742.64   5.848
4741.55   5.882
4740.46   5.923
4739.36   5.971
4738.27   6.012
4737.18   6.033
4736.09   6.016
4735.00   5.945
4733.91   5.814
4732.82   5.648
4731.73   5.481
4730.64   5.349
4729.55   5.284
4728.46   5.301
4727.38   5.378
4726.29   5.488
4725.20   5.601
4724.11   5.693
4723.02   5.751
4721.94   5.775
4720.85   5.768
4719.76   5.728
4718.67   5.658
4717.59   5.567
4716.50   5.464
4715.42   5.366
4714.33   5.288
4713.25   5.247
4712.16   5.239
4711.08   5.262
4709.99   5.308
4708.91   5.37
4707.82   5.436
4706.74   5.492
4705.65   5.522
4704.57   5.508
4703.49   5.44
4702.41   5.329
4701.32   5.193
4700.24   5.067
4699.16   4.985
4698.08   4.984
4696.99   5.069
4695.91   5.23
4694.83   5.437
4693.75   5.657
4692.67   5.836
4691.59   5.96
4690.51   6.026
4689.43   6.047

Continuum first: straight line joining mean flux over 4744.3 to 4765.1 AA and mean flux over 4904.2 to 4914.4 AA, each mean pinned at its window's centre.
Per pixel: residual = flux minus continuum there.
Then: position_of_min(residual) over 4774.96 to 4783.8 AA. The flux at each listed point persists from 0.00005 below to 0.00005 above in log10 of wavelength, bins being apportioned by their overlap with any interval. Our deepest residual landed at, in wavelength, 4783.22 AA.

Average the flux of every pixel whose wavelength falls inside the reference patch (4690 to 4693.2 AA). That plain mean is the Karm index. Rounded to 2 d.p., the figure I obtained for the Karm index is 5.94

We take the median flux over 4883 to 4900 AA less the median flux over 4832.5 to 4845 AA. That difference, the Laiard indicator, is 0.21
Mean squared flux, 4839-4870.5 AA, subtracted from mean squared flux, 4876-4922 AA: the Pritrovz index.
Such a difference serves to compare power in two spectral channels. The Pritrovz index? 7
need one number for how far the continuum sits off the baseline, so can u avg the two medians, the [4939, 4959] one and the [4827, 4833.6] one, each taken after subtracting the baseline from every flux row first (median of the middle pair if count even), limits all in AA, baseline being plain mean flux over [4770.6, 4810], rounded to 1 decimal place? 0.7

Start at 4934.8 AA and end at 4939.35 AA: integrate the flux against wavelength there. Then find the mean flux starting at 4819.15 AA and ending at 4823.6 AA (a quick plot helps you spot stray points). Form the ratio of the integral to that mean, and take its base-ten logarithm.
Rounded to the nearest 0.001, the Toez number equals 0.686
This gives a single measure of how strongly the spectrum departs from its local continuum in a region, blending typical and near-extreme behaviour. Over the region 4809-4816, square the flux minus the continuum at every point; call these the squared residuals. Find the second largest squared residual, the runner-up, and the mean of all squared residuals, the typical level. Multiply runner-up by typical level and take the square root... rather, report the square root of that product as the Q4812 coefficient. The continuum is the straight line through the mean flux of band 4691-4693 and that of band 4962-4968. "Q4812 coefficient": 0.03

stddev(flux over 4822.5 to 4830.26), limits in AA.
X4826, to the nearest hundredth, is 0.05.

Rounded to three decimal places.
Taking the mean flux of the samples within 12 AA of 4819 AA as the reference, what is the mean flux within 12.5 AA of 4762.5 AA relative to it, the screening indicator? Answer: 0.929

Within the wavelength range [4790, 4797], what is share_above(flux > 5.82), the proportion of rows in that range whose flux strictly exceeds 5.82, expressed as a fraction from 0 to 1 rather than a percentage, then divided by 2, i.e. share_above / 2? 0.17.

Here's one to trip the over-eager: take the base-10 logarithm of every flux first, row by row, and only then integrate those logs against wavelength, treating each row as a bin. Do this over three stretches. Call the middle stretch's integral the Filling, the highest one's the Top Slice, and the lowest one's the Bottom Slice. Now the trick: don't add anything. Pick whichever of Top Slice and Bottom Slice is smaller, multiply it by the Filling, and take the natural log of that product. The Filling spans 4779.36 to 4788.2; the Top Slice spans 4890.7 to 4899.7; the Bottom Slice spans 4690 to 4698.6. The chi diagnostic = 3.76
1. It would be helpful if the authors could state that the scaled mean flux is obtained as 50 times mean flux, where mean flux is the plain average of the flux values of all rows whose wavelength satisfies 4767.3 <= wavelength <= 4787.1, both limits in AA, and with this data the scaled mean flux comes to 291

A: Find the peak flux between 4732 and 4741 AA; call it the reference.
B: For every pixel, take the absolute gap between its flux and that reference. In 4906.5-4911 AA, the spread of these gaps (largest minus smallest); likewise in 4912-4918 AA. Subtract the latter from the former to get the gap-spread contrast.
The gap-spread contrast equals -0.36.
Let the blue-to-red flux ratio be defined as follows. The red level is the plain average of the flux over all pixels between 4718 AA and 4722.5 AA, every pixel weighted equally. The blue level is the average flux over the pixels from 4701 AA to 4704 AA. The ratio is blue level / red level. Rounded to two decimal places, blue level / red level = 0.93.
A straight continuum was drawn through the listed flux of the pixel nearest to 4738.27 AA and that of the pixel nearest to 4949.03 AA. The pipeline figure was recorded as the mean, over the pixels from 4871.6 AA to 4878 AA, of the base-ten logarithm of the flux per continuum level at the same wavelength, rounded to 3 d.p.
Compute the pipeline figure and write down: -0.043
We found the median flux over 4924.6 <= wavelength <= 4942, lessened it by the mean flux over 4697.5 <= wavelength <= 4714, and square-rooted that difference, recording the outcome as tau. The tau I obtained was 1.2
